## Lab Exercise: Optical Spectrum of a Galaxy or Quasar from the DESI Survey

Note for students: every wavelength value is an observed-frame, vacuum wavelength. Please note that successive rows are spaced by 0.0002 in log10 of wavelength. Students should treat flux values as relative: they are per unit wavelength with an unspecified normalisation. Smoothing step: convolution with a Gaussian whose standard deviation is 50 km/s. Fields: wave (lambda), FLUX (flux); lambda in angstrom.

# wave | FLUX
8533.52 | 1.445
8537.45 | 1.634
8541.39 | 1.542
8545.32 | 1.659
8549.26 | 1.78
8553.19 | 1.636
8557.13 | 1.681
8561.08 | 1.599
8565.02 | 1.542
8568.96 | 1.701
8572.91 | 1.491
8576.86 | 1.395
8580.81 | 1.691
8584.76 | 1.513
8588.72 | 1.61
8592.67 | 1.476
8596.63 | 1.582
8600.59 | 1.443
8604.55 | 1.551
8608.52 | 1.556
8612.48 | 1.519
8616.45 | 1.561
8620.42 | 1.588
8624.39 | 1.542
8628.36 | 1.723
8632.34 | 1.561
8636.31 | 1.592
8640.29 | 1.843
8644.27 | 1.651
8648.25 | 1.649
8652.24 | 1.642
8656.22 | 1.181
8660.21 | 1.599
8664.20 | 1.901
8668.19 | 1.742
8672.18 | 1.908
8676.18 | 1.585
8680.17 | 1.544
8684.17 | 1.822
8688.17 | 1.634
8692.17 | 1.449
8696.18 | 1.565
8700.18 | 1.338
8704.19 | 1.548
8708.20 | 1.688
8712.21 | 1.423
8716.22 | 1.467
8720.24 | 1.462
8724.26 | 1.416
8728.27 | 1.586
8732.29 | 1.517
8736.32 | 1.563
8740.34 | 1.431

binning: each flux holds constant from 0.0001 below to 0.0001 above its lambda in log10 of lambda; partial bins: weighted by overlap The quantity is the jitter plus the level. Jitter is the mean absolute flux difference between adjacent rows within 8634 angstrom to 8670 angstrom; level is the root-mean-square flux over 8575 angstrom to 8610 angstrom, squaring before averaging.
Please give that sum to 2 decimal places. 1.76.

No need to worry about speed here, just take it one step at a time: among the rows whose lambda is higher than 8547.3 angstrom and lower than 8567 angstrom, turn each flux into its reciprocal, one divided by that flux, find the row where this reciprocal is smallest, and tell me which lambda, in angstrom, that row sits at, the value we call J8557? 8549.26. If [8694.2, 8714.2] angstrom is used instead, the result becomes 8708.20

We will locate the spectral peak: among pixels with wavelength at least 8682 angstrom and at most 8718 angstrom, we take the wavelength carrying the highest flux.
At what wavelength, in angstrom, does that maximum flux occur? 8684.17 angstrom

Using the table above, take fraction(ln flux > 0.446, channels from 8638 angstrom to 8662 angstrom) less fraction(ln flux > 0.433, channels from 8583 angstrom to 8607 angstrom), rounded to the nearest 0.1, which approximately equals 0.3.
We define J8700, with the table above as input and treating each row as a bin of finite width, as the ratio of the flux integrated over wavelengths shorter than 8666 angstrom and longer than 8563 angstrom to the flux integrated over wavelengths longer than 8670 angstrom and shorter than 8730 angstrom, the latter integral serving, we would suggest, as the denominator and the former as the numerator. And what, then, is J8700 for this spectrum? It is 1.74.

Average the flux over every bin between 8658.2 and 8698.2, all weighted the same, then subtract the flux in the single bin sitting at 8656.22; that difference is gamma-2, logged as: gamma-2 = 0.49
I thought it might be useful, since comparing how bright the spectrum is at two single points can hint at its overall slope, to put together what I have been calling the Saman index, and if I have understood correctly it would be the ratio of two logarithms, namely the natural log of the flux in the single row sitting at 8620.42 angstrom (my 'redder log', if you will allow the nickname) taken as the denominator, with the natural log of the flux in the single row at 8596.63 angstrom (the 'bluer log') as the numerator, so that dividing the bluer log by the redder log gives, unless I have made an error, 1.0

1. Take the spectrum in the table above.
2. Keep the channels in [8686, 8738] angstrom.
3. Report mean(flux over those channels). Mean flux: 1.51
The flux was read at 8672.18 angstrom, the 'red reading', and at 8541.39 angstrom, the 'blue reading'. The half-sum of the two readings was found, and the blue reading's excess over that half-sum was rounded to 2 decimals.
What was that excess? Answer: -0.18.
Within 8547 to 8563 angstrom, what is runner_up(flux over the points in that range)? 1.681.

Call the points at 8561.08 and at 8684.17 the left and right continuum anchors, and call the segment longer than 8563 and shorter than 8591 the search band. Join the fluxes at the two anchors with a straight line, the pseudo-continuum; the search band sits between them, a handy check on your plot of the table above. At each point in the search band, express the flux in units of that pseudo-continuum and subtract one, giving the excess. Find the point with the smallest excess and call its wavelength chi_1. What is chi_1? 8576.86 angstrom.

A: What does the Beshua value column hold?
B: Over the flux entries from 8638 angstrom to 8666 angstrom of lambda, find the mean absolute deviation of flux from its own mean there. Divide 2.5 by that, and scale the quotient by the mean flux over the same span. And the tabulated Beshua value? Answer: 29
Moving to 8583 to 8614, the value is 88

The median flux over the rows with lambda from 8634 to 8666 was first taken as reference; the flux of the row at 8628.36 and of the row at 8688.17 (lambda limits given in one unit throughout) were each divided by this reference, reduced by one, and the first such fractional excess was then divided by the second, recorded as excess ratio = -6.7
